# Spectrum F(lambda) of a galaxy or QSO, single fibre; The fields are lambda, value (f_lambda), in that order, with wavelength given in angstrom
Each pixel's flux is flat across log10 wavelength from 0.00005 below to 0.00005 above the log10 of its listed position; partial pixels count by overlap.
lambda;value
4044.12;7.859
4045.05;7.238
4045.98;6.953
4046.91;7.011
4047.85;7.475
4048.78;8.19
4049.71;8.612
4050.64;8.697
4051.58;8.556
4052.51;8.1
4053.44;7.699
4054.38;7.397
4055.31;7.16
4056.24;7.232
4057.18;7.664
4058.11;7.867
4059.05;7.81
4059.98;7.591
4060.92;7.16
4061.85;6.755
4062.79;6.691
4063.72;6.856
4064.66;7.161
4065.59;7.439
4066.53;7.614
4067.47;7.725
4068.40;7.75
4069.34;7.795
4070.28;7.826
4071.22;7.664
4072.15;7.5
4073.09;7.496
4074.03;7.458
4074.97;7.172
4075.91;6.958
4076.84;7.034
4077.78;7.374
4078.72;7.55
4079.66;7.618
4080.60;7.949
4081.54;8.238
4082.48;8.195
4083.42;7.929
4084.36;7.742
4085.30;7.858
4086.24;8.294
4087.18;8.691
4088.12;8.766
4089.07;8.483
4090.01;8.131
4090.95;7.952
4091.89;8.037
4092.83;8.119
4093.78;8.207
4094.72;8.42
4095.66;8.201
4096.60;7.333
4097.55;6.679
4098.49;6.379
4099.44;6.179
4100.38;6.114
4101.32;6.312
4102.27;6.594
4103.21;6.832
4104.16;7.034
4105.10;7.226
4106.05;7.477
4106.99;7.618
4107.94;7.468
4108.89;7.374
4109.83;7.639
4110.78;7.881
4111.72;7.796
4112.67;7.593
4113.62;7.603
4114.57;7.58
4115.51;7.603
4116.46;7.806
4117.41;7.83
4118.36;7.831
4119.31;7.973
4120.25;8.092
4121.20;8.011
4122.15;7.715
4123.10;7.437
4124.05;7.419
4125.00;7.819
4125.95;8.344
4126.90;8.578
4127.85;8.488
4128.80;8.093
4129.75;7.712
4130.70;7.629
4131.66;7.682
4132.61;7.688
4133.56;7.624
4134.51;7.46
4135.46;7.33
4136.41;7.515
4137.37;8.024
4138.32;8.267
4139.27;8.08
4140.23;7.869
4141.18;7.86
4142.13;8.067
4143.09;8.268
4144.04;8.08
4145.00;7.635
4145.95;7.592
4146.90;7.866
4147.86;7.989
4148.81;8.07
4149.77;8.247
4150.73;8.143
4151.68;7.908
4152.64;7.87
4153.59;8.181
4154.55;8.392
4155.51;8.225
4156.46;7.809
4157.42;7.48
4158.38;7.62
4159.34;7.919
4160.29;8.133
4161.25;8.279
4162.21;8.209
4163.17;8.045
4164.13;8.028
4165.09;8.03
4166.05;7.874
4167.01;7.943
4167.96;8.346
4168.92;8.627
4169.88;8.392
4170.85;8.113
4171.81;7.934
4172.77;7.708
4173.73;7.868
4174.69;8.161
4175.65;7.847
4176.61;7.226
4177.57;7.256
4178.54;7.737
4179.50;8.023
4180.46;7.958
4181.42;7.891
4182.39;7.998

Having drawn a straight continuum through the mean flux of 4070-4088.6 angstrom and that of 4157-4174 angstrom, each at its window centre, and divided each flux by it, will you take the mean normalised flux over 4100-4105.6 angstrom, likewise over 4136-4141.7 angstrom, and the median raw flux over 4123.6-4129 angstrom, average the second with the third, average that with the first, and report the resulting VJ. 2.73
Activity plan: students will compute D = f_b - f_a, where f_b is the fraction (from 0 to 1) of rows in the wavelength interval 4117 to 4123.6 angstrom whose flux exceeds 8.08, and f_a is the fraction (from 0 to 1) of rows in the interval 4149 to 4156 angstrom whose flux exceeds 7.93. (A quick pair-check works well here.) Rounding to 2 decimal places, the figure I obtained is -0.57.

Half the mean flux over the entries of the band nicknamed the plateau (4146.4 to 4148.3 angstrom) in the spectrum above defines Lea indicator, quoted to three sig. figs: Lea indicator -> 3.96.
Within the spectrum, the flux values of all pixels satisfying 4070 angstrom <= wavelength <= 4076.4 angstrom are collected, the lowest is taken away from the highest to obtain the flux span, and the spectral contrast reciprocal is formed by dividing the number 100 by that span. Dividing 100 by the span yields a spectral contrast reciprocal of 115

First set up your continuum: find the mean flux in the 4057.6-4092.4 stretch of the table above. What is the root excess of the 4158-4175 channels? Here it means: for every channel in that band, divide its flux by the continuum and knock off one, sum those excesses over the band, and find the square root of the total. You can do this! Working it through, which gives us 1.0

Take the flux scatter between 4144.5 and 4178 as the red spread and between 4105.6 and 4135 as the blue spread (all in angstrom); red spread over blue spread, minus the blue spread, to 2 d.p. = 0.73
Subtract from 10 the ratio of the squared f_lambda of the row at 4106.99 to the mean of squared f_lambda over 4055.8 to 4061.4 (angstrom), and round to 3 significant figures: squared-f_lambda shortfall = 8.98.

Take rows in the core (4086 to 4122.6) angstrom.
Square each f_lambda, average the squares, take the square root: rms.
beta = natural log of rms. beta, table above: 2.03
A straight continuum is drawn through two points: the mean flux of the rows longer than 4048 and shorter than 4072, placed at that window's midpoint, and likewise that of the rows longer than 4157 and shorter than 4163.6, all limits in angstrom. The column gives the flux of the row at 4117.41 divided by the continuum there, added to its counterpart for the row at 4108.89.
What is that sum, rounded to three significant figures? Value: 1.95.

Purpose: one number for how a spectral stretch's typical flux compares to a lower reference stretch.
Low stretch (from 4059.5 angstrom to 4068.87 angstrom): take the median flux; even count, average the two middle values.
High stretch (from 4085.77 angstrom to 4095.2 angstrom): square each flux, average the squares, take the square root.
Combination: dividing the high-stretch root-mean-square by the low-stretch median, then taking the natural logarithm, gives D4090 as 0.13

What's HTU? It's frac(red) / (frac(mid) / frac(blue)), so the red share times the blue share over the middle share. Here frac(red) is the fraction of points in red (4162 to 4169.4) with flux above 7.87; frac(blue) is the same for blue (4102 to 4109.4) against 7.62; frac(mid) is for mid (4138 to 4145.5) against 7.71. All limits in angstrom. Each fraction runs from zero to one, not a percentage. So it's 0.0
